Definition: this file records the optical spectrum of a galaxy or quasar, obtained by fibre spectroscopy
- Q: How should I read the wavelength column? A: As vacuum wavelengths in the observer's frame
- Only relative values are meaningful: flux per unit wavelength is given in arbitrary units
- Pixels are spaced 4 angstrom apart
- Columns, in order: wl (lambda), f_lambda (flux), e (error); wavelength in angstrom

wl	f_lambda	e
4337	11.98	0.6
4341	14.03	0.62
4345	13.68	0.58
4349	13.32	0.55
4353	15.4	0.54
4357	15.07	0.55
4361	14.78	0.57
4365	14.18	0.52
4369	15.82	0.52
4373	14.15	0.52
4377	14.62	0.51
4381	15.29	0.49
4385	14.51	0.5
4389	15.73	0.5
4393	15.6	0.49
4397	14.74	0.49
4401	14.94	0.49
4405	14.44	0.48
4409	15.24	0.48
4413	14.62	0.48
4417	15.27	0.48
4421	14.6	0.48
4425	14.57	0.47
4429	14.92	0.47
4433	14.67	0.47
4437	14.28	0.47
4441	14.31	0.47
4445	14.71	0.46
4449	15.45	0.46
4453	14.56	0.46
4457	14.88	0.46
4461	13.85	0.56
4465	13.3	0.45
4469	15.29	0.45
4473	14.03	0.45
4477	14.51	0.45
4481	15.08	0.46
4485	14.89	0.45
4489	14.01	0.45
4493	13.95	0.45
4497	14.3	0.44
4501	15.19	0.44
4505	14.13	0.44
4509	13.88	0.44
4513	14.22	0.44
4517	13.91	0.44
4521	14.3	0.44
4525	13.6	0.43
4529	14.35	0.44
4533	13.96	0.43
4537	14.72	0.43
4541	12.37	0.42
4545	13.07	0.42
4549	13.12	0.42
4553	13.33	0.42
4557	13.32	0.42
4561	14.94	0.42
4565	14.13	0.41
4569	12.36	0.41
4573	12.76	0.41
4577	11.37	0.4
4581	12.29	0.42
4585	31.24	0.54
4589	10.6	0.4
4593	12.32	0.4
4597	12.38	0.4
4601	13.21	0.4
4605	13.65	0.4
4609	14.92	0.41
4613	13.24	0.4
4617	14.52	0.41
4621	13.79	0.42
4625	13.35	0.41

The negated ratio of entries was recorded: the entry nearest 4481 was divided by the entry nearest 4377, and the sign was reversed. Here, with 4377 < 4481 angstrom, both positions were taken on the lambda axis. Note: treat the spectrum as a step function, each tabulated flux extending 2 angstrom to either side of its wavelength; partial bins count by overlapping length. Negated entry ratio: -1.03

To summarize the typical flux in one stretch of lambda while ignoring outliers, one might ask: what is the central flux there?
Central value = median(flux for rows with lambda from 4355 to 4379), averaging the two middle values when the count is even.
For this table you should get 14.7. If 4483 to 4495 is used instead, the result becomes 14.0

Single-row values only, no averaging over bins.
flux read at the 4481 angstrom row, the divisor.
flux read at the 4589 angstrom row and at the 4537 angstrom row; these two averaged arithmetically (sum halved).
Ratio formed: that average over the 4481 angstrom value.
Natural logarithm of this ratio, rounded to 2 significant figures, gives -0.17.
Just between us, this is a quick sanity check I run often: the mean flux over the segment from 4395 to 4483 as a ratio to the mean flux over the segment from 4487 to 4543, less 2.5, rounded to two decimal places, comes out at -1.46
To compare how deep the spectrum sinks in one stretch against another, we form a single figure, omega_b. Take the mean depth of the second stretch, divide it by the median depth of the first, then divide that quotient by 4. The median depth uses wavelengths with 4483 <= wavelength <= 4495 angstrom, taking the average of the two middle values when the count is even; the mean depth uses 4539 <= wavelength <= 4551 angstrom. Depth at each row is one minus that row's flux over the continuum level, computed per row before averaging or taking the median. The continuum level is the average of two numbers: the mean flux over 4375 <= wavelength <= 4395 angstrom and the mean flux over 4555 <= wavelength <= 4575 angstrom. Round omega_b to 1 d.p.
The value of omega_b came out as 1.2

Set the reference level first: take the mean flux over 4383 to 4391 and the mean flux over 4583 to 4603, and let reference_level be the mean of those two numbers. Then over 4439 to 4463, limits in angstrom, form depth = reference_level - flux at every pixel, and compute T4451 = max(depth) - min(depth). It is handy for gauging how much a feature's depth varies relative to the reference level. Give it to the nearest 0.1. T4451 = 1.6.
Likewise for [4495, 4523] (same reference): 1.3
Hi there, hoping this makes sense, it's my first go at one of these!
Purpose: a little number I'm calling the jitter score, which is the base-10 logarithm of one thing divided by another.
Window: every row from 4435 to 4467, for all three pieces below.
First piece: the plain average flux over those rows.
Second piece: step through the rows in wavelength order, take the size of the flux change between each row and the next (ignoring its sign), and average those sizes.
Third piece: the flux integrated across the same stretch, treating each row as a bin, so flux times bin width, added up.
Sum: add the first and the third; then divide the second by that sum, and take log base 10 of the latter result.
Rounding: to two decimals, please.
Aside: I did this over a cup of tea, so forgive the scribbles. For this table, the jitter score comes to -2.92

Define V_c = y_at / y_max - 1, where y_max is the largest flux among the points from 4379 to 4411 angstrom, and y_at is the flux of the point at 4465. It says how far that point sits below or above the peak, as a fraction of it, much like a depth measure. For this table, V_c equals -0.15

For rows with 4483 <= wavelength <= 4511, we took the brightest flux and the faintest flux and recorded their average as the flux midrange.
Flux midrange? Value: 14.5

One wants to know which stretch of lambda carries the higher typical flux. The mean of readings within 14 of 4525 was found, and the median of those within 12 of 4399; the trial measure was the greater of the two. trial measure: 15.1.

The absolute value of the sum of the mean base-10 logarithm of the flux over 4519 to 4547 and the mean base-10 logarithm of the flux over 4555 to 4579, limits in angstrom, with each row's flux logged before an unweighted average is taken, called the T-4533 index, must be 2.26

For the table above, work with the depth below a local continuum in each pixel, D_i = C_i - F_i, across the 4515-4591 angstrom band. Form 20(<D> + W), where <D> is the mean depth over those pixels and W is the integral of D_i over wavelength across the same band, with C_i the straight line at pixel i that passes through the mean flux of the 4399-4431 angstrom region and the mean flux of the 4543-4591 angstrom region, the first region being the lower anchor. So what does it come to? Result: 342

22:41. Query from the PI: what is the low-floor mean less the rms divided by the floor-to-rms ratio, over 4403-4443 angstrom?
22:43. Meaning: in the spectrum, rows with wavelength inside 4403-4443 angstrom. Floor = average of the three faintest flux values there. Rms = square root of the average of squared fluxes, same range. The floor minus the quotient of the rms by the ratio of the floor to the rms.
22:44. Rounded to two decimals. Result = -0.71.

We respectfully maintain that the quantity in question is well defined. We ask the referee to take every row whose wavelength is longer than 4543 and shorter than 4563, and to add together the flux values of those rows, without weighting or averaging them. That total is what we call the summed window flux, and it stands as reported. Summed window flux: 68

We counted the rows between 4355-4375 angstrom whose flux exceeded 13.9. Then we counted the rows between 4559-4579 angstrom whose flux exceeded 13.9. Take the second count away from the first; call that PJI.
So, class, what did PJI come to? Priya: 3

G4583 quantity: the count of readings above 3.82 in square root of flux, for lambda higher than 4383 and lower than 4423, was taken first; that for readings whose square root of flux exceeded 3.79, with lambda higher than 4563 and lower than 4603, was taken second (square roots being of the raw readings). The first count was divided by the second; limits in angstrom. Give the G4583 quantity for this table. 8.0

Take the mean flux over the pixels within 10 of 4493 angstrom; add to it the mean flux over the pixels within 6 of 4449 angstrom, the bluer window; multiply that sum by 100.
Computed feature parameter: 2937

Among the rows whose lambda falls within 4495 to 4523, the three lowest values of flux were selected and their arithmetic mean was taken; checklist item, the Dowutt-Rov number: 14.0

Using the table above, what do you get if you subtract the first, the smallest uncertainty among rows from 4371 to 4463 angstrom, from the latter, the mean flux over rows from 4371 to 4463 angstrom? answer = 14.32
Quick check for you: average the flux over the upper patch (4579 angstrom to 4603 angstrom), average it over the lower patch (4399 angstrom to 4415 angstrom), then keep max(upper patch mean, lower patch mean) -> 15.3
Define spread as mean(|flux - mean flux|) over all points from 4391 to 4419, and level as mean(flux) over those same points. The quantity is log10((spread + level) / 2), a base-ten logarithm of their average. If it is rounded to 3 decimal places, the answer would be 0.884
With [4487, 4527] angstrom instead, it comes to 0.858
